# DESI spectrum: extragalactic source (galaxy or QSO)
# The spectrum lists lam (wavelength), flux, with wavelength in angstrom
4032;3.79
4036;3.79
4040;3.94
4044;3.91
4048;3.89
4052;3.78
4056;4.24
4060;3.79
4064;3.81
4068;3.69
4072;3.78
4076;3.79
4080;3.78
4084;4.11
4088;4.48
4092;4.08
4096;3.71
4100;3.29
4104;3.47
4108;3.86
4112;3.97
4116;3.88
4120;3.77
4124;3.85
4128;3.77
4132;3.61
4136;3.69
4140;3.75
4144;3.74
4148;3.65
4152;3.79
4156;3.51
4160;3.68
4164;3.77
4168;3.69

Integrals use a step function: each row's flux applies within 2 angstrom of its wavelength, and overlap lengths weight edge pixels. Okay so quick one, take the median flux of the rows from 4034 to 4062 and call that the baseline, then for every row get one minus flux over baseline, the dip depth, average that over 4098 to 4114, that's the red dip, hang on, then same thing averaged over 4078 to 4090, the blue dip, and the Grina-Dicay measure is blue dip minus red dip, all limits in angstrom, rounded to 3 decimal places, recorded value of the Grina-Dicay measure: -0.122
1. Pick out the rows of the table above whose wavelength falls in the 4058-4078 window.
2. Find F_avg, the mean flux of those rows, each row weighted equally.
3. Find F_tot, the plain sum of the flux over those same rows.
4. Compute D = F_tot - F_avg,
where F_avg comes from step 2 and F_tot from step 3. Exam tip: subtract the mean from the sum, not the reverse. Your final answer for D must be 15.1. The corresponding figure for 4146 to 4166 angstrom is 14.7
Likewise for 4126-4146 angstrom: 14.8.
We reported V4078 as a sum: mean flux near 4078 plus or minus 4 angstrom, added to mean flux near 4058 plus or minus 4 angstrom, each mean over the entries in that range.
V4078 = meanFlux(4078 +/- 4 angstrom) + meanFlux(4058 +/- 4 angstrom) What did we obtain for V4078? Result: 7.80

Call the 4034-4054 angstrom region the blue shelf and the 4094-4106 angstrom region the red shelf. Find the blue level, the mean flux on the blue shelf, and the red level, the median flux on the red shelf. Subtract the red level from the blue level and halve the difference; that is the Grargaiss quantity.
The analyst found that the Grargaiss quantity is 0.20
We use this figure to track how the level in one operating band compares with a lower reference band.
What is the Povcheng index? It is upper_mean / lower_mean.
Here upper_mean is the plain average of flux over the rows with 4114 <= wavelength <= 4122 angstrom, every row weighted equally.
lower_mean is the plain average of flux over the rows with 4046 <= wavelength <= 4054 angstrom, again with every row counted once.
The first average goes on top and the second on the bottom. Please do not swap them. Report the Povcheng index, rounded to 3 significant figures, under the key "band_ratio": 0.997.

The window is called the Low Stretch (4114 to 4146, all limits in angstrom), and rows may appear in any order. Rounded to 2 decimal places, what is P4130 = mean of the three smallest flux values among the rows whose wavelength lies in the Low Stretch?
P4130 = 3.68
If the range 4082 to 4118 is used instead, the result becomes 3.49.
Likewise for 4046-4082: 3.75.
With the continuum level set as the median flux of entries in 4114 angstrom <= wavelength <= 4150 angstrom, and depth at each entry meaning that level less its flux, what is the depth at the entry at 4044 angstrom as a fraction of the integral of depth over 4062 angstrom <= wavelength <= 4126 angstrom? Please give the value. 0.030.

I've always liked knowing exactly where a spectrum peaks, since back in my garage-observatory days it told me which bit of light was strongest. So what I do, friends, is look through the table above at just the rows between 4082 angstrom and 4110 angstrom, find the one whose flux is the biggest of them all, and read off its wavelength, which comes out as 4088 angstrom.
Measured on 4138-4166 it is 4152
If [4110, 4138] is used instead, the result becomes 4112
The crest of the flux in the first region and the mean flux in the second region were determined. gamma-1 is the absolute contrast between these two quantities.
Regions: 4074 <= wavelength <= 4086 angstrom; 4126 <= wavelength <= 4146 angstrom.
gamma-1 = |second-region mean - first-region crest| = 0.398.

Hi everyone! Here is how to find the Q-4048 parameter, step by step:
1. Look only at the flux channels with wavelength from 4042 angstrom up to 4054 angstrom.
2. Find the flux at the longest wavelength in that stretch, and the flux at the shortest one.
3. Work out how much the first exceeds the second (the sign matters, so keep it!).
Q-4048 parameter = -0.13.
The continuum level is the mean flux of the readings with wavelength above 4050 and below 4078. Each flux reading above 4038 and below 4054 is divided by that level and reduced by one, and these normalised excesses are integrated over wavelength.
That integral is 0.2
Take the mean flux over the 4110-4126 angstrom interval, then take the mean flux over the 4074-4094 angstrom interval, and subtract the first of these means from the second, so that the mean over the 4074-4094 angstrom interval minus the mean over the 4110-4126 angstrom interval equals 0.18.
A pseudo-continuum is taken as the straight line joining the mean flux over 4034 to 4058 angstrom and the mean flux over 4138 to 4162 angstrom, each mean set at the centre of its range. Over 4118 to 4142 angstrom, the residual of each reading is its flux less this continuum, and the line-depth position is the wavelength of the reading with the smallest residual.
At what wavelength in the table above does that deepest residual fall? 4132 angstrom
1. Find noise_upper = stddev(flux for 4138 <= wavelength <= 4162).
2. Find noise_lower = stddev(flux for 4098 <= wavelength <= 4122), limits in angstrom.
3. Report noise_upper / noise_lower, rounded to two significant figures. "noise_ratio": 0.37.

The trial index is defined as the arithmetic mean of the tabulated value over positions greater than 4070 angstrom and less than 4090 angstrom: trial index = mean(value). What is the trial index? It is 3.99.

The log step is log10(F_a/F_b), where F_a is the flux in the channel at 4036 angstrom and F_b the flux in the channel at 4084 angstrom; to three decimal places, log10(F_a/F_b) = -0.035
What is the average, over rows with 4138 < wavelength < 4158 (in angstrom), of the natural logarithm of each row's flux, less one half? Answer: 0.805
